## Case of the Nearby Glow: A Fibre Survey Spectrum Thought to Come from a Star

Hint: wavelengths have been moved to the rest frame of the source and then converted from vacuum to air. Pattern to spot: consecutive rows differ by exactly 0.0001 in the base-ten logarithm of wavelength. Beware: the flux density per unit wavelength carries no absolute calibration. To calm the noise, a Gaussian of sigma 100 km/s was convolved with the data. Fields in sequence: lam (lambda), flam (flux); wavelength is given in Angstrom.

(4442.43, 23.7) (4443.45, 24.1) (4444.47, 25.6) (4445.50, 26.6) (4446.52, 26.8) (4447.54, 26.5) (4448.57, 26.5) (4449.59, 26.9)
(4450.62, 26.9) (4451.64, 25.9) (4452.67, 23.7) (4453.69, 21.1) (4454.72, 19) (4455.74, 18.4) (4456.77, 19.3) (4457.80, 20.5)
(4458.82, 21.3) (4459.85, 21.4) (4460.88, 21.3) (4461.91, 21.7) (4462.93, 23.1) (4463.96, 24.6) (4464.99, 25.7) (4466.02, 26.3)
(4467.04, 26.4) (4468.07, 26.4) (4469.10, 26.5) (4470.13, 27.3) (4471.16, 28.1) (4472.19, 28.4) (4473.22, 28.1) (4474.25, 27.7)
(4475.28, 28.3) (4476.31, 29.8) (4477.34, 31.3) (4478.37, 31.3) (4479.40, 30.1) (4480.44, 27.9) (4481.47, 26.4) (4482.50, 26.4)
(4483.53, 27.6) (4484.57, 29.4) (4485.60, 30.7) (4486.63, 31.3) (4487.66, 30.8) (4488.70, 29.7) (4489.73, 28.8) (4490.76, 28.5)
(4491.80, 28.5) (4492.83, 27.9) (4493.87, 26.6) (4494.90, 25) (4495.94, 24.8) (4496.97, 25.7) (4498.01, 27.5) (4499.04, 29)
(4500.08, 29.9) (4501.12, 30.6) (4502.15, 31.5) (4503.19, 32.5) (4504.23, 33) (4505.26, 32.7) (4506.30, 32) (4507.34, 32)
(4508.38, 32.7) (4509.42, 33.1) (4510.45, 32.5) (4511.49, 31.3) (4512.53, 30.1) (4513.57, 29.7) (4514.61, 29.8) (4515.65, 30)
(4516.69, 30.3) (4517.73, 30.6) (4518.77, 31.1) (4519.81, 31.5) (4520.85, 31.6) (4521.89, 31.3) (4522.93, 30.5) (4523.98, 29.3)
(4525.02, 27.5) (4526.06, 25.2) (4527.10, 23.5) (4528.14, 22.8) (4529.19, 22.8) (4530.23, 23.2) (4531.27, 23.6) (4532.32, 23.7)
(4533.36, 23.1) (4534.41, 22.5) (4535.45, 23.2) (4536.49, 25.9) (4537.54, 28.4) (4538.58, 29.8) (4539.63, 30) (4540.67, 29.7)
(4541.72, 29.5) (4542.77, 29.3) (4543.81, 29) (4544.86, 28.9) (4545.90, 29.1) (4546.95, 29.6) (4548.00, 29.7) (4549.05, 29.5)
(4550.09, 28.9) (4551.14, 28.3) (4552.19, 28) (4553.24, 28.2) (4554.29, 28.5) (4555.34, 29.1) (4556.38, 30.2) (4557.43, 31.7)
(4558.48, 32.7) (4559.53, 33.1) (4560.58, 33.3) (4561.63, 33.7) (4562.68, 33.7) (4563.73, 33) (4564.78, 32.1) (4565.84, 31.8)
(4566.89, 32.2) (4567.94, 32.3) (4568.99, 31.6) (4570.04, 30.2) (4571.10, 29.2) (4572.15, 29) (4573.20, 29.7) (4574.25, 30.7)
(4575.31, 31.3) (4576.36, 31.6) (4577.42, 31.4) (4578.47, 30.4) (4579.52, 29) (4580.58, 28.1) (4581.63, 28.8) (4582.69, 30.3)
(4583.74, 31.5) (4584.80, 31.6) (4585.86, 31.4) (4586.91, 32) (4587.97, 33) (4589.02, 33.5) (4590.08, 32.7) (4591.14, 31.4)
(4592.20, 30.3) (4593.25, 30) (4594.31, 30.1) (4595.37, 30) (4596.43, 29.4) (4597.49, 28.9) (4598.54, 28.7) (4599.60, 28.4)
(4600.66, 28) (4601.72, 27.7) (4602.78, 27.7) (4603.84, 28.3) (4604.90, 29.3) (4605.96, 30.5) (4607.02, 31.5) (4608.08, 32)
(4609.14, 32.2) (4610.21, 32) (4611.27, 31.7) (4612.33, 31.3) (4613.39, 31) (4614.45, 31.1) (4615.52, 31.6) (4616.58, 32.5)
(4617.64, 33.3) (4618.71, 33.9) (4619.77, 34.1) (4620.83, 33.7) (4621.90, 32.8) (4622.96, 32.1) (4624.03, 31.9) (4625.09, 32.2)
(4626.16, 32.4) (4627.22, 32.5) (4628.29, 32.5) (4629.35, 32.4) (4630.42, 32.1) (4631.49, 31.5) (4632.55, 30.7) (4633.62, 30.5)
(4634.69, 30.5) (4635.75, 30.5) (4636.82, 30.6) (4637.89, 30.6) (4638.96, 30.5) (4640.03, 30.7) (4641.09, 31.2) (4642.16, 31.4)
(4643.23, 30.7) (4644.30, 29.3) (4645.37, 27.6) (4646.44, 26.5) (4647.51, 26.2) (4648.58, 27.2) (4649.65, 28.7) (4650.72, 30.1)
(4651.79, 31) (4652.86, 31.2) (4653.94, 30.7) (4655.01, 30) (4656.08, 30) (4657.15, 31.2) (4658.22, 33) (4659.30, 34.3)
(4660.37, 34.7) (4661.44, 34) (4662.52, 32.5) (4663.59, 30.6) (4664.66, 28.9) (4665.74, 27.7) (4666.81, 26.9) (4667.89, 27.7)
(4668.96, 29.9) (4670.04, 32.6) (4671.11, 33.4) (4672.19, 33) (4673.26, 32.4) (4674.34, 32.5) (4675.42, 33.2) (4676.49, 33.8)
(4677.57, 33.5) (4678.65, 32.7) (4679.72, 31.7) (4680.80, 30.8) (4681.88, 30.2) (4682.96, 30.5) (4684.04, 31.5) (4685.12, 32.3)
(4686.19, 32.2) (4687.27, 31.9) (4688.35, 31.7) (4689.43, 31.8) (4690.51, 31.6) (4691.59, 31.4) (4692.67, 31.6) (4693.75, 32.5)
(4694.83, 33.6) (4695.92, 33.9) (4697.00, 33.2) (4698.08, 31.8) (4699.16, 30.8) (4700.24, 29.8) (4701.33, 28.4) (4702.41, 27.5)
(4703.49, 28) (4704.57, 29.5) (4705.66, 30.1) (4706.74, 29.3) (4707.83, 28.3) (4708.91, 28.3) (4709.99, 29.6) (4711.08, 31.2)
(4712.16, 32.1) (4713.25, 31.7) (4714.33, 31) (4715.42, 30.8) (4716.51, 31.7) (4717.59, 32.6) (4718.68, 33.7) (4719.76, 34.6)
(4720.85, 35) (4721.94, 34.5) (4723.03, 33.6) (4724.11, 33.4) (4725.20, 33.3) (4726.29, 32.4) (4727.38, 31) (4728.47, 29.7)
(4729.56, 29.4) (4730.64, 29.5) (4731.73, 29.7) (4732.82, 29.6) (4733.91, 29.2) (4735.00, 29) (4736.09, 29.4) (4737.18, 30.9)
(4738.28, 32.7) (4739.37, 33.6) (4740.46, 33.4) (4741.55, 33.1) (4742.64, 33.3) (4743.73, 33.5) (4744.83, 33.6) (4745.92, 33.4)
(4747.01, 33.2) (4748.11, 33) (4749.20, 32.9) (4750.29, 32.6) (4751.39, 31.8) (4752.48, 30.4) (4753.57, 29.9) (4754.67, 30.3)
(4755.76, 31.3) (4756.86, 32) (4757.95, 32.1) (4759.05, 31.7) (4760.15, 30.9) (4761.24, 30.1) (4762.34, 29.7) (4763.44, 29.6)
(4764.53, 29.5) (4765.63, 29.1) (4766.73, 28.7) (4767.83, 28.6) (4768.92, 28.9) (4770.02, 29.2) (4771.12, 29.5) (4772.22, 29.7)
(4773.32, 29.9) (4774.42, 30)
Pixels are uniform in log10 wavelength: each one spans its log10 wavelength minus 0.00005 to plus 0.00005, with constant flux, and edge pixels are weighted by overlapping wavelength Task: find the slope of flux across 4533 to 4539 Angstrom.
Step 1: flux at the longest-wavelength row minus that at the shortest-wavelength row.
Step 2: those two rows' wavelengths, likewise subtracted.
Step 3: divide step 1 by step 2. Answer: 1.3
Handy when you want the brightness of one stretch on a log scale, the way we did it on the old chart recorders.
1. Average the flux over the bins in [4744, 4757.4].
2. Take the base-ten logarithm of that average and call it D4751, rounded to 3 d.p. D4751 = 1.506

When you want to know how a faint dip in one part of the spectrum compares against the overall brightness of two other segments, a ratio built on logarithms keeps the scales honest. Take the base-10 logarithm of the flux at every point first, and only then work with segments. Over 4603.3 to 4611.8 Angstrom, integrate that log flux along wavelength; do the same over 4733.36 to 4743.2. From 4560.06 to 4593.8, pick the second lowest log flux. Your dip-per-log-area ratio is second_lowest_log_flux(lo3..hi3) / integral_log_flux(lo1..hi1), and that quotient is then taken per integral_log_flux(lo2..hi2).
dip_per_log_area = 0.0078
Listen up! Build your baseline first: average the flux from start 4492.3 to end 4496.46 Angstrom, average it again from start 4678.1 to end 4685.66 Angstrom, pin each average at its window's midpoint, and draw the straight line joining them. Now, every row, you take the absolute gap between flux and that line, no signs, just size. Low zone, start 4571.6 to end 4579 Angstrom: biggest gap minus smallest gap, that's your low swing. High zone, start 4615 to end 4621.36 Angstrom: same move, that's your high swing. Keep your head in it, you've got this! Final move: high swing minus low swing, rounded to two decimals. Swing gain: -0.10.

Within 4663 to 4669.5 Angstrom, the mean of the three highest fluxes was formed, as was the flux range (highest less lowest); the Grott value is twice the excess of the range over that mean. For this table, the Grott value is -52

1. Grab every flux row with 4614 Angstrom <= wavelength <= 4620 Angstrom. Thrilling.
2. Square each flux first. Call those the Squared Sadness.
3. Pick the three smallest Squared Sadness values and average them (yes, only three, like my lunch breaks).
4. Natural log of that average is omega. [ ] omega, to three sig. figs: 6.92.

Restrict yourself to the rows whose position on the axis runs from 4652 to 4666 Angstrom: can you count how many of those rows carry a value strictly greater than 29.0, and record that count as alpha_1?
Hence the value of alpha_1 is 11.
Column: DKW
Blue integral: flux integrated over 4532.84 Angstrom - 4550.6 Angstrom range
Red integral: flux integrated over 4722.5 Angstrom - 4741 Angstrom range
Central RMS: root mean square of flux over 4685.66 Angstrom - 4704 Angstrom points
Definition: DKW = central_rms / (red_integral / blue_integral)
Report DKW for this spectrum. 27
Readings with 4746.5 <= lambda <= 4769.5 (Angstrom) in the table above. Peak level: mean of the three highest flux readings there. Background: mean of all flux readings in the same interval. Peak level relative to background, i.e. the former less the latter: 2.3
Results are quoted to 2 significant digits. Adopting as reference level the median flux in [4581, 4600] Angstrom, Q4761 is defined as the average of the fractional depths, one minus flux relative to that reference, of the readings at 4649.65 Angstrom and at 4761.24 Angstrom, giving 0.030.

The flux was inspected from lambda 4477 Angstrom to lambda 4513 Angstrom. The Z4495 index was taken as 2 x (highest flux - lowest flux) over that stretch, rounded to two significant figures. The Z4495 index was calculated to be 17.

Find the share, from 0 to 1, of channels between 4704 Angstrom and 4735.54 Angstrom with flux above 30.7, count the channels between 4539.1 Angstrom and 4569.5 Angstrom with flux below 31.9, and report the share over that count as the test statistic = 0.0276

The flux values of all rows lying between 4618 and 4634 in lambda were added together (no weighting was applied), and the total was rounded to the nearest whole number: 485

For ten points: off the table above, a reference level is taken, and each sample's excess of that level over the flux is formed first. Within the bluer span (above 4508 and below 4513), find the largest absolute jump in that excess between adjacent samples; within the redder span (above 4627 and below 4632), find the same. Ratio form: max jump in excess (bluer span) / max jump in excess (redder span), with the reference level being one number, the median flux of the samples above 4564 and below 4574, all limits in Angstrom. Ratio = 2.0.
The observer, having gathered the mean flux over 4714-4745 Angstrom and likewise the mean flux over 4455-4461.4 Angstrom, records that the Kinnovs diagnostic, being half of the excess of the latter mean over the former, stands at -5.8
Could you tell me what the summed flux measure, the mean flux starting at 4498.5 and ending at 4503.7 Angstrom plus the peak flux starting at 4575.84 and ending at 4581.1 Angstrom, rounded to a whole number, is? 62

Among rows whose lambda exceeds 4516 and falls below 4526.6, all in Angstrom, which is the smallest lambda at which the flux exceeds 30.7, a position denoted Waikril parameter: 4518.77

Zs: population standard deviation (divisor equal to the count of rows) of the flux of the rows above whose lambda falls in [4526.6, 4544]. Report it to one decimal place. 3.0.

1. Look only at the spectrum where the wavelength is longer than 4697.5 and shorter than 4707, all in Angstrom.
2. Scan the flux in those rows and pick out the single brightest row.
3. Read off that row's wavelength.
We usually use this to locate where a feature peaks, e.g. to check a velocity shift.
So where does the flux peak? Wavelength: 4698.08 Angstrom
